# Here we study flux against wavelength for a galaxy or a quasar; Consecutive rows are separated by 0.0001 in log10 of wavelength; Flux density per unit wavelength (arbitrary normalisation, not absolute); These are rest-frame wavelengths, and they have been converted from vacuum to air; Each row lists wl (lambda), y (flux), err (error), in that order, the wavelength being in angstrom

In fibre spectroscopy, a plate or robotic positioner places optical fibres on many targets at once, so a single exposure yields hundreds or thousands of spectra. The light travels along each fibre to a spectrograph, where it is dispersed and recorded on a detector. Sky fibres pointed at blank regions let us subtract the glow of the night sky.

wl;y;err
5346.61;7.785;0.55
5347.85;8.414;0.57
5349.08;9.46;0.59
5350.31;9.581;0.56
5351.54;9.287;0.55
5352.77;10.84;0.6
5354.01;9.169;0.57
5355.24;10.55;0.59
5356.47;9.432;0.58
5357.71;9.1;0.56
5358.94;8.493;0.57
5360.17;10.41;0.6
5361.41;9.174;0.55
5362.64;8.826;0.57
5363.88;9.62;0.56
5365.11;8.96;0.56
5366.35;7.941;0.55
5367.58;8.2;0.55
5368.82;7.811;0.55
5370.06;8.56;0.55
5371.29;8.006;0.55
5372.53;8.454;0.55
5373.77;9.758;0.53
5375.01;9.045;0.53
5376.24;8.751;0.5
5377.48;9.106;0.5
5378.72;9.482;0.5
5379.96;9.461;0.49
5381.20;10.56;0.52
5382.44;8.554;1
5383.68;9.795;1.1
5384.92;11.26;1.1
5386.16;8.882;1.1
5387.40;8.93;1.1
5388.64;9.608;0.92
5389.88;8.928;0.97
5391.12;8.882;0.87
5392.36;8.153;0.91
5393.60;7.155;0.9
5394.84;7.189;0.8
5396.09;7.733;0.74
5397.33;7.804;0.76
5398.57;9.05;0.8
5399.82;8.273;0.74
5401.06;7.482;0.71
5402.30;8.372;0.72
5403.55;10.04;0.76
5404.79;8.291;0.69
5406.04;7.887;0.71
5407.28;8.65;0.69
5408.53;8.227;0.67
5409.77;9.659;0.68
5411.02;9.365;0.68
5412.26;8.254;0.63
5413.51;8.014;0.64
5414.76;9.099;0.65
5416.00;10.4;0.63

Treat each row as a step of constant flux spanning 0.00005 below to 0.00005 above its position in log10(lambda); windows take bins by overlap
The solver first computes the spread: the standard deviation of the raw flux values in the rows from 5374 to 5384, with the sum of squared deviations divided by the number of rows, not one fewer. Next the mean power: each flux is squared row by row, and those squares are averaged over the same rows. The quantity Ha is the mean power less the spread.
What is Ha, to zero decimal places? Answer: 87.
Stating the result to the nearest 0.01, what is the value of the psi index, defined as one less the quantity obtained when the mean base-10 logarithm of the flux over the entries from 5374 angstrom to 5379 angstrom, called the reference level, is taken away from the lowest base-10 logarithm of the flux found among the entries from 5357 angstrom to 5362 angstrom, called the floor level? 1.03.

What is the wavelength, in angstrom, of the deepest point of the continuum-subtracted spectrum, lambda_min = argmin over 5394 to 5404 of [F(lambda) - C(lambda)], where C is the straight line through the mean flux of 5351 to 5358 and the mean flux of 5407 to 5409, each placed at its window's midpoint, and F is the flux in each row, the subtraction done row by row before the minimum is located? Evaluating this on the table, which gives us 5394.84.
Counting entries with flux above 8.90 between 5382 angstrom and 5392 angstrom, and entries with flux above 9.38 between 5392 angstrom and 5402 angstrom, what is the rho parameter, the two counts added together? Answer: 5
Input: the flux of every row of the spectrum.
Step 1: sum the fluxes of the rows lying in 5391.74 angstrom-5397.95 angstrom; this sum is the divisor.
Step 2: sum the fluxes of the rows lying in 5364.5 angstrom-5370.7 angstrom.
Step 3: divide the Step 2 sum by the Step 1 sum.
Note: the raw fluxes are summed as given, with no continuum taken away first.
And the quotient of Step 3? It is 1.09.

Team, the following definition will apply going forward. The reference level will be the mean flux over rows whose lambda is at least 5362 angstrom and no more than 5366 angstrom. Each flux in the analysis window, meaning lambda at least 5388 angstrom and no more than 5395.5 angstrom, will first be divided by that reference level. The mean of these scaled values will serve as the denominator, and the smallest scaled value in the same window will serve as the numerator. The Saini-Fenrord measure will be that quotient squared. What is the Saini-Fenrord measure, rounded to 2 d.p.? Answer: 0.74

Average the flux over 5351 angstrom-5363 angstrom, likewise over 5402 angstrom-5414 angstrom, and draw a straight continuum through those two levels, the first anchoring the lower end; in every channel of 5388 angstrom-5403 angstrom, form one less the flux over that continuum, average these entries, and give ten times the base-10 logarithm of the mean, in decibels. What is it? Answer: -11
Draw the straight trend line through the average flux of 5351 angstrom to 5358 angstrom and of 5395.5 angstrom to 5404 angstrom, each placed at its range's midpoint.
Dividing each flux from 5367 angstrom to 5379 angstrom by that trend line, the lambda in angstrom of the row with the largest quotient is 5373.77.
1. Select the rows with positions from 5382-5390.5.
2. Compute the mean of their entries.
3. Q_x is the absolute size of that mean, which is 9.4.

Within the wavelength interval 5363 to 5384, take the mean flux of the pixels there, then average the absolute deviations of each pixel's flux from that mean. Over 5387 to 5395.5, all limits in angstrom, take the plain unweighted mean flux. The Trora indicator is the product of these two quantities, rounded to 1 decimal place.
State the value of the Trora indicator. 5.2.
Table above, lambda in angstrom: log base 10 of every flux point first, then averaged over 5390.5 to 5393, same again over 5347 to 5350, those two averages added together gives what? 1.88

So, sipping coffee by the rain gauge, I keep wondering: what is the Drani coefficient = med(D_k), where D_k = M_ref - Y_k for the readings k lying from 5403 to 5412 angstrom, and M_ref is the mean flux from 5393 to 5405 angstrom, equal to -0.5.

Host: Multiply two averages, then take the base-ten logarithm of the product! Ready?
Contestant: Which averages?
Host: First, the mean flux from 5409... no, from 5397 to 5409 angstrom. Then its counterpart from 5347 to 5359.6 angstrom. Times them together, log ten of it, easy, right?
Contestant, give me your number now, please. 1.90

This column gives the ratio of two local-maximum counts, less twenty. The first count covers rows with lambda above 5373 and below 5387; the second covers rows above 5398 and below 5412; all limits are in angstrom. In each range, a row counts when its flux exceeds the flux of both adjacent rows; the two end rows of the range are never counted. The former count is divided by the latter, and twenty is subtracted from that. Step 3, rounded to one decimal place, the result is -19.0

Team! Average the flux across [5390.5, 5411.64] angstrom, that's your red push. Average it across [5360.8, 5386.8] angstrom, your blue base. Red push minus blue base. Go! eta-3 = -0.69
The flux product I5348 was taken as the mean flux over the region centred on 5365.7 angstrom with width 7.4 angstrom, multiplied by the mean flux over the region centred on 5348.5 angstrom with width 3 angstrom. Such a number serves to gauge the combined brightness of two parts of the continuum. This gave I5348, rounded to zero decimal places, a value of 76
